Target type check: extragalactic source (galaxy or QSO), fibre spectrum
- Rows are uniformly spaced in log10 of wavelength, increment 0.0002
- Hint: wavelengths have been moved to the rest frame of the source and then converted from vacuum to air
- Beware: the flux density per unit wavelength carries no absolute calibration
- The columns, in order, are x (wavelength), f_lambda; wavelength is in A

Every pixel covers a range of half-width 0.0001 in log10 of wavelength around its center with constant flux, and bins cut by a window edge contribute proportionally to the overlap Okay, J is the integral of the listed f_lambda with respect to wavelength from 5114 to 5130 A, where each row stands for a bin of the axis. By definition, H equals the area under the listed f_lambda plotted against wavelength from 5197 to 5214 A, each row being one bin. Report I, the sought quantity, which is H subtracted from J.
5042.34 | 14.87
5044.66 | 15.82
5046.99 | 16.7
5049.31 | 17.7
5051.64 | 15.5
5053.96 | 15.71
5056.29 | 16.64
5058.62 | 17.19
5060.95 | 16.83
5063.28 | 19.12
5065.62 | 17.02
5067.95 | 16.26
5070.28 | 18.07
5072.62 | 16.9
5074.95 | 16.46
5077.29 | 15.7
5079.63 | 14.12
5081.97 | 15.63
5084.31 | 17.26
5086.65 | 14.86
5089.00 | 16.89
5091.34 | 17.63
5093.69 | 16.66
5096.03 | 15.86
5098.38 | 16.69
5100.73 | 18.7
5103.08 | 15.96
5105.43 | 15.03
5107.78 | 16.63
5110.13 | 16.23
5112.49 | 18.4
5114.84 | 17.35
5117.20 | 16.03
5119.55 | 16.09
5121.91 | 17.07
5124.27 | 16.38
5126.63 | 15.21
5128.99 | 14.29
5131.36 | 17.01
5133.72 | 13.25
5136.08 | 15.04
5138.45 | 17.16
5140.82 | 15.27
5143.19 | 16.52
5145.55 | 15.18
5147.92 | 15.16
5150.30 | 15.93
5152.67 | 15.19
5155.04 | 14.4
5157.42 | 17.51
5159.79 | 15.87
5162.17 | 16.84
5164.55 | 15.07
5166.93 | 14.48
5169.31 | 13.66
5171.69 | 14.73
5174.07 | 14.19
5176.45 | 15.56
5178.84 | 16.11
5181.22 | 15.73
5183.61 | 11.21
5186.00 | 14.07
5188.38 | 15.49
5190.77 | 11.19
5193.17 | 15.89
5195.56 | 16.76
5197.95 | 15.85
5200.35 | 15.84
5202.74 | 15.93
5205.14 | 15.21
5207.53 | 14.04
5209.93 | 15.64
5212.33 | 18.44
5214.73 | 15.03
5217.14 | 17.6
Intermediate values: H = 269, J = 257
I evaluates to -12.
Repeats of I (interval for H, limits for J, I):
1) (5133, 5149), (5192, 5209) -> 19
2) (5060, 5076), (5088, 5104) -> -5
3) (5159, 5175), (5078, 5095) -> 35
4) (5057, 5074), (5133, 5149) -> -47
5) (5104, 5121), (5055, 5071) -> -5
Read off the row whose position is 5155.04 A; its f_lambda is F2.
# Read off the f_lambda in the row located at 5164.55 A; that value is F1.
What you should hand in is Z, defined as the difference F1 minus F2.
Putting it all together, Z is 0.7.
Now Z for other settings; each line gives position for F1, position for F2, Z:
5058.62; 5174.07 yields 3.0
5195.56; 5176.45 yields 1.2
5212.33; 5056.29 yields 1.8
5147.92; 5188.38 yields -0.3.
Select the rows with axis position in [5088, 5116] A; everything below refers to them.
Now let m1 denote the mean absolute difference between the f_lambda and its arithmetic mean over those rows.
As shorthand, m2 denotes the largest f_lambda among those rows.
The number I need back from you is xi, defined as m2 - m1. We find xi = 17.9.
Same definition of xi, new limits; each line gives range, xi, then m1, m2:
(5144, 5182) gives 16.7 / 0.76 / 17.51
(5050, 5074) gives 18.4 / 0.74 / 19.12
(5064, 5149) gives 17.8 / 0.94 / 18.7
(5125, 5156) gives 16.4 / 0.80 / 17.16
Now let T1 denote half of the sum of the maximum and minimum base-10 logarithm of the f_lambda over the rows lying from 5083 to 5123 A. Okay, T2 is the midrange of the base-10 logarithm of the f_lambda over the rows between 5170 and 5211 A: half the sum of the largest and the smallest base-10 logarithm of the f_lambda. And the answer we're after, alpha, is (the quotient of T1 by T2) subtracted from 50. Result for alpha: 48.92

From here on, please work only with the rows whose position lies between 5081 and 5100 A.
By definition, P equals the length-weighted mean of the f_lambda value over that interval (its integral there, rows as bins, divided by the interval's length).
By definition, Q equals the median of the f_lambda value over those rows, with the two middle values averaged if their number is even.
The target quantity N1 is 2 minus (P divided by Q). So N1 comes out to 1.01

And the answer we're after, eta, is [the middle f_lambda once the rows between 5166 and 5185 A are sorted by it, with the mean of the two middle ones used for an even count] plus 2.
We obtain 16.6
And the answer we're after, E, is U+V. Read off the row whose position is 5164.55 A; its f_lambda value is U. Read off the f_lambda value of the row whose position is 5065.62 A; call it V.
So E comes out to 32.1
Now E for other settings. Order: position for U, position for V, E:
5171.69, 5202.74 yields 30.7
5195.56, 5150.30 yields 32.7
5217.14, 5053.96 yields 33.3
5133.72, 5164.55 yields 28.3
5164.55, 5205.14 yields 30.3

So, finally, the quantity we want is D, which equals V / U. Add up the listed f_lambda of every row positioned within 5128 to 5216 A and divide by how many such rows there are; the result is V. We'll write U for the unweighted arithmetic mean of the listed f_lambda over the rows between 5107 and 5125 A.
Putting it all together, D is 0.91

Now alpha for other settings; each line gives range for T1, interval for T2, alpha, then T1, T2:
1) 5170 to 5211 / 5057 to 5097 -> 49.07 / 1.14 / 1.22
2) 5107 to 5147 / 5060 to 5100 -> 49.02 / 1.19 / 1.22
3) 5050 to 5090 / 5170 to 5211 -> 48.93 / 1.22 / 1.14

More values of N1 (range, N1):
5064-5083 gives 1.00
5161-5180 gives 0.99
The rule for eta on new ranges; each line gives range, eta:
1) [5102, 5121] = 18.2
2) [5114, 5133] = 18.2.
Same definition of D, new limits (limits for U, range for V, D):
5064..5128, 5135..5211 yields 0.92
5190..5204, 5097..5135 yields 1.07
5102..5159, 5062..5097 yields 1.04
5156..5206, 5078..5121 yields 1.09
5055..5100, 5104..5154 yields 0.96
